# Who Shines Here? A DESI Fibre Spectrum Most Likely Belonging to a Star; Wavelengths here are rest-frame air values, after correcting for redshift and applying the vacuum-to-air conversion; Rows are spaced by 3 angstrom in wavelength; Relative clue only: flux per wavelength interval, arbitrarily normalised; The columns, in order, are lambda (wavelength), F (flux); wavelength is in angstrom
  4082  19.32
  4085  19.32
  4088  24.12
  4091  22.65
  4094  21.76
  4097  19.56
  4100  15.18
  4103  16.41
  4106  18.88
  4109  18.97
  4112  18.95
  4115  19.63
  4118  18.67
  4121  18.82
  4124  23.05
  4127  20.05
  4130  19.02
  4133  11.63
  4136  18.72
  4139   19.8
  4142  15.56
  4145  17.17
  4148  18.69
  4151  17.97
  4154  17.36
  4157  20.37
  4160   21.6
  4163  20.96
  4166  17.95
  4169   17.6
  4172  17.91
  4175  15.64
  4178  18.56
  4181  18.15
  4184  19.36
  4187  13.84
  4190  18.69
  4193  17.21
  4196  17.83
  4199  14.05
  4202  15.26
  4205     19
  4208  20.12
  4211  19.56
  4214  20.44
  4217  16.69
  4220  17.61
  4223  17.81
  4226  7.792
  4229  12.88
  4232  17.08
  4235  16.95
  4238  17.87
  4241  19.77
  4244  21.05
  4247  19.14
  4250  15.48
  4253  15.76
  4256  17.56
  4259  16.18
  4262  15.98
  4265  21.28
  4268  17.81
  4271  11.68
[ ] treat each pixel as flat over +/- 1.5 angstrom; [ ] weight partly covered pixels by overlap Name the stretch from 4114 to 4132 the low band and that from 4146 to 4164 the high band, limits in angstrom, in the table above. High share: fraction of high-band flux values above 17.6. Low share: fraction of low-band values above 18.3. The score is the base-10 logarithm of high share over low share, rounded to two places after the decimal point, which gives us -0.08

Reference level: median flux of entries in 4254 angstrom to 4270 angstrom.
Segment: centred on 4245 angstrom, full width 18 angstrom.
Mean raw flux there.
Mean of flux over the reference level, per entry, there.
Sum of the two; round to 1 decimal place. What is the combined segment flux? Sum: 19.2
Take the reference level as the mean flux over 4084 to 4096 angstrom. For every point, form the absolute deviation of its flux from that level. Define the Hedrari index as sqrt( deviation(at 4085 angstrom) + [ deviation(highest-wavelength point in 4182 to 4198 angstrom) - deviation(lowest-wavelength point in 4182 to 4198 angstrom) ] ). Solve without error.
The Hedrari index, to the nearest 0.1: 2.0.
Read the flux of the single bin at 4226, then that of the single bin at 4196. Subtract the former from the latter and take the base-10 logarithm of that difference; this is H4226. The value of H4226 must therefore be 1.0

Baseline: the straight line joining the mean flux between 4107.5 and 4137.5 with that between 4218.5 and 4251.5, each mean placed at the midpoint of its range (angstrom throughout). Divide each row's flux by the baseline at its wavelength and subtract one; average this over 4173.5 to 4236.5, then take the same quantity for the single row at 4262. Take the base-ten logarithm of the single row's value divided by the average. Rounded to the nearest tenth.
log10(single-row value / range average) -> -0.2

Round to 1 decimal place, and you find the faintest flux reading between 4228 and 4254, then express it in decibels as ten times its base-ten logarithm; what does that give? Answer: 11.1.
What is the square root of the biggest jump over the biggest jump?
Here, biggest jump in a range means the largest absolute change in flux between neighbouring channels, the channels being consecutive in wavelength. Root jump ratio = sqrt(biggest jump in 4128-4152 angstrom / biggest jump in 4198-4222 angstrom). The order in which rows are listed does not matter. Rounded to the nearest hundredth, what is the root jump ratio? 1.40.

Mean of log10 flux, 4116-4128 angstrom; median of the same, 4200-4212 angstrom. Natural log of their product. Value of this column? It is 0.515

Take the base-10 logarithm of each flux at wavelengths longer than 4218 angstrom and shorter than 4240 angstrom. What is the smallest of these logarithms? 0.89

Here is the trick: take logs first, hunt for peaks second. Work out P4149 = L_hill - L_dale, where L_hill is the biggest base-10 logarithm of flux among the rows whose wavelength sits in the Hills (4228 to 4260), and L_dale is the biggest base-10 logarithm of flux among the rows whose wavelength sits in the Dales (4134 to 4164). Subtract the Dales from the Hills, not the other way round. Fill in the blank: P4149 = -0.01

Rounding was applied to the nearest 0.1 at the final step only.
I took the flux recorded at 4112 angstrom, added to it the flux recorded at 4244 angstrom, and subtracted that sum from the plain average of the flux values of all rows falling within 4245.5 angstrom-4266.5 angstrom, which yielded -22.7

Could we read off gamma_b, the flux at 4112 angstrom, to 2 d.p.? 18.95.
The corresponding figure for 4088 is 24.12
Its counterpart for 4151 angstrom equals 17.97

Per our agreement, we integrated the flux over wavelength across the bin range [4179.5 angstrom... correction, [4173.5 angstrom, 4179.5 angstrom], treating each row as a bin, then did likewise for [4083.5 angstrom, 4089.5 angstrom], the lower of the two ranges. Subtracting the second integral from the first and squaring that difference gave 768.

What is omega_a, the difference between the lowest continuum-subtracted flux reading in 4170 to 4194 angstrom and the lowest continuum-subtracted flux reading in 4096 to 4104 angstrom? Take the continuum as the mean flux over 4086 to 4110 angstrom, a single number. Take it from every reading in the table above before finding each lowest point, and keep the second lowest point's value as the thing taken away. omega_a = -1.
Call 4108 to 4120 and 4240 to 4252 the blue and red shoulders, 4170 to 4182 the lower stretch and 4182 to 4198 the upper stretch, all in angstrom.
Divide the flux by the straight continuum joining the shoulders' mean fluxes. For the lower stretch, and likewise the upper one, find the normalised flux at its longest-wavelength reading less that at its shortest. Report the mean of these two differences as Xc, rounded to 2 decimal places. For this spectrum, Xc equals -0.03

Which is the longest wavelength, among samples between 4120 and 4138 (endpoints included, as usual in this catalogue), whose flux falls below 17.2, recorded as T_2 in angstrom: 4133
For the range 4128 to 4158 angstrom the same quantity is 4145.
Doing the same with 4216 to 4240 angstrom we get 4235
